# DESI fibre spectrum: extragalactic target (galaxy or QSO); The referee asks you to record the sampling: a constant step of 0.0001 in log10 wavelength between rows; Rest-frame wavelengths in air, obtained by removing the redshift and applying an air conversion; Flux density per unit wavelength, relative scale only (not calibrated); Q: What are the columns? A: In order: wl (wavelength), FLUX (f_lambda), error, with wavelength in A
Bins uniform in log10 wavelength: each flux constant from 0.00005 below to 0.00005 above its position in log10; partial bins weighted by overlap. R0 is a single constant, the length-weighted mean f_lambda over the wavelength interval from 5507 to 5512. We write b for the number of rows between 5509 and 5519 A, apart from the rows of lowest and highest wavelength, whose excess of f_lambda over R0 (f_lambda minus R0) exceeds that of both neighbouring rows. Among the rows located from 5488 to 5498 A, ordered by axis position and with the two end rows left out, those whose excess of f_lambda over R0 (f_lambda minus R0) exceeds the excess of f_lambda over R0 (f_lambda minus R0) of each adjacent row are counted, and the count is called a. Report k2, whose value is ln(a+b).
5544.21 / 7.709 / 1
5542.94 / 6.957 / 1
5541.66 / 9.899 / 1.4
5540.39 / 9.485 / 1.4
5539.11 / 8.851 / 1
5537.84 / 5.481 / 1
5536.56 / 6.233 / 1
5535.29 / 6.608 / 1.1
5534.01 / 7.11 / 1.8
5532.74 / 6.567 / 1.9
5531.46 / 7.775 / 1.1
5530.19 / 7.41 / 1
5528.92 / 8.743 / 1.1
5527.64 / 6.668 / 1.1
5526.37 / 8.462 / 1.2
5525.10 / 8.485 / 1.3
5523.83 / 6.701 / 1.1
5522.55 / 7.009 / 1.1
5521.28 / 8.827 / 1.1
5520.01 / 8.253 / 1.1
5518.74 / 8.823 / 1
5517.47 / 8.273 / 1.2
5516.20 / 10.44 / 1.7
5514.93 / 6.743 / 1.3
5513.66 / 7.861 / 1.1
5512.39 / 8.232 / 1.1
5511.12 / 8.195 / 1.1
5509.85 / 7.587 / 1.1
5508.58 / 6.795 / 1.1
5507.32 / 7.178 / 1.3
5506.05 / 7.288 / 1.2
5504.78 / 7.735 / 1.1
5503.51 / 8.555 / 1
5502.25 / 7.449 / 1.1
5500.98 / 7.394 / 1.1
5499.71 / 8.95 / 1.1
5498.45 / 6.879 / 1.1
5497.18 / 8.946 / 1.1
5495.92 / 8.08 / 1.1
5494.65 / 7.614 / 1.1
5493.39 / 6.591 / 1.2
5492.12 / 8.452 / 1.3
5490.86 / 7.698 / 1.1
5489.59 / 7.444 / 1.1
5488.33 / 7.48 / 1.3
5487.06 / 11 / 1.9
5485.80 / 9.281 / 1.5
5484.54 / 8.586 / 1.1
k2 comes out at 1.1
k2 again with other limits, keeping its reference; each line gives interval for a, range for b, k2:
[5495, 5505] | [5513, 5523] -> 1.8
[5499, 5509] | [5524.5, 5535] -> 1.1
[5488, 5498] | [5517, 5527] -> 1.4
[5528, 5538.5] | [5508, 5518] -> 1.4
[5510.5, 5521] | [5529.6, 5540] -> 1.6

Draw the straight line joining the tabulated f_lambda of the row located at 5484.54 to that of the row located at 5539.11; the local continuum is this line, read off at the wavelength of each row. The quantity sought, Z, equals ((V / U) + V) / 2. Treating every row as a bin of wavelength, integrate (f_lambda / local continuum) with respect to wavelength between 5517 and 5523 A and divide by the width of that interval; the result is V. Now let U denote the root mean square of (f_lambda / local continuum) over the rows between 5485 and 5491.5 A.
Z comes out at 0.94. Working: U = 1.01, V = 0.95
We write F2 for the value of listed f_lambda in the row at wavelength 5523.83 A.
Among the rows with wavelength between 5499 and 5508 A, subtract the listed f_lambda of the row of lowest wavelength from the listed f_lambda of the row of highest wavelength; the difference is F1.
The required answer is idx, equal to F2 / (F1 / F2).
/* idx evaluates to -25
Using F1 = -1.8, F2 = 6.701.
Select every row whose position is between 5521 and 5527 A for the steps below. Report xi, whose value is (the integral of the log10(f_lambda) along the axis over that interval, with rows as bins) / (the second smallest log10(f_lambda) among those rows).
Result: 6.3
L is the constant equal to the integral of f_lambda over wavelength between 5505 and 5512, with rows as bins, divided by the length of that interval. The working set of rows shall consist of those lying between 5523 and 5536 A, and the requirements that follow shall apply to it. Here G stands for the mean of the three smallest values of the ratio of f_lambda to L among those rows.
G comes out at 0.89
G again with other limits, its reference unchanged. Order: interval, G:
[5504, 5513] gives 0.95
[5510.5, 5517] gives 1.02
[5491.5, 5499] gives 0.94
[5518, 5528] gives 0.91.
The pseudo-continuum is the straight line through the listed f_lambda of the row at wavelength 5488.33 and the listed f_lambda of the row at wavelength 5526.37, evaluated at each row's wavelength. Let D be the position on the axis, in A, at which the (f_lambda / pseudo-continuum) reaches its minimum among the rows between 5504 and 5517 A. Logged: 5514.93 A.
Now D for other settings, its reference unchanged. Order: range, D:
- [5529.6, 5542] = 5537.84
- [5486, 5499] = 5493.39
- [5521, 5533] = 5532.74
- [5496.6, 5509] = 5508.58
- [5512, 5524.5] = 5523.83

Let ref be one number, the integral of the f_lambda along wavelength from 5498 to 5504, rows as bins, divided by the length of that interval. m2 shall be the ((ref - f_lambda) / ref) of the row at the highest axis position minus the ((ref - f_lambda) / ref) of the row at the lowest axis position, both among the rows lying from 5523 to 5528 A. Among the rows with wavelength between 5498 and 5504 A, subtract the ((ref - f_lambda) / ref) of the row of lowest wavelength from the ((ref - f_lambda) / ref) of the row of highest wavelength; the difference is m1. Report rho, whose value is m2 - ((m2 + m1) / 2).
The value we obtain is 0.11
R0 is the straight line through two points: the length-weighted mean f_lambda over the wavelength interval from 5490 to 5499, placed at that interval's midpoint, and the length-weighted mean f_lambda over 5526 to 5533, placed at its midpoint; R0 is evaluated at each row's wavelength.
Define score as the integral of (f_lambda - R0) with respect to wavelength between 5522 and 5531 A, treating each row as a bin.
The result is 0.1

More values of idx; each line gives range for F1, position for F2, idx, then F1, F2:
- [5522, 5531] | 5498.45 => 118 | 0.4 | 6.879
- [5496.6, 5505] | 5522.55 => -41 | -1.2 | 7.009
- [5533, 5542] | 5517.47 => 25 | 2.8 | 8.273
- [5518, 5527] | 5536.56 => -108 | -0.4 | 6.233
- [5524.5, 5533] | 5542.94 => -25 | -1.9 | 6.957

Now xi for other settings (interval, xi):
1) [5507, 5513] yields 6.2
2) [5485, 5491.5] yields 6.9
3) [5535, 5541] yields 6.5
